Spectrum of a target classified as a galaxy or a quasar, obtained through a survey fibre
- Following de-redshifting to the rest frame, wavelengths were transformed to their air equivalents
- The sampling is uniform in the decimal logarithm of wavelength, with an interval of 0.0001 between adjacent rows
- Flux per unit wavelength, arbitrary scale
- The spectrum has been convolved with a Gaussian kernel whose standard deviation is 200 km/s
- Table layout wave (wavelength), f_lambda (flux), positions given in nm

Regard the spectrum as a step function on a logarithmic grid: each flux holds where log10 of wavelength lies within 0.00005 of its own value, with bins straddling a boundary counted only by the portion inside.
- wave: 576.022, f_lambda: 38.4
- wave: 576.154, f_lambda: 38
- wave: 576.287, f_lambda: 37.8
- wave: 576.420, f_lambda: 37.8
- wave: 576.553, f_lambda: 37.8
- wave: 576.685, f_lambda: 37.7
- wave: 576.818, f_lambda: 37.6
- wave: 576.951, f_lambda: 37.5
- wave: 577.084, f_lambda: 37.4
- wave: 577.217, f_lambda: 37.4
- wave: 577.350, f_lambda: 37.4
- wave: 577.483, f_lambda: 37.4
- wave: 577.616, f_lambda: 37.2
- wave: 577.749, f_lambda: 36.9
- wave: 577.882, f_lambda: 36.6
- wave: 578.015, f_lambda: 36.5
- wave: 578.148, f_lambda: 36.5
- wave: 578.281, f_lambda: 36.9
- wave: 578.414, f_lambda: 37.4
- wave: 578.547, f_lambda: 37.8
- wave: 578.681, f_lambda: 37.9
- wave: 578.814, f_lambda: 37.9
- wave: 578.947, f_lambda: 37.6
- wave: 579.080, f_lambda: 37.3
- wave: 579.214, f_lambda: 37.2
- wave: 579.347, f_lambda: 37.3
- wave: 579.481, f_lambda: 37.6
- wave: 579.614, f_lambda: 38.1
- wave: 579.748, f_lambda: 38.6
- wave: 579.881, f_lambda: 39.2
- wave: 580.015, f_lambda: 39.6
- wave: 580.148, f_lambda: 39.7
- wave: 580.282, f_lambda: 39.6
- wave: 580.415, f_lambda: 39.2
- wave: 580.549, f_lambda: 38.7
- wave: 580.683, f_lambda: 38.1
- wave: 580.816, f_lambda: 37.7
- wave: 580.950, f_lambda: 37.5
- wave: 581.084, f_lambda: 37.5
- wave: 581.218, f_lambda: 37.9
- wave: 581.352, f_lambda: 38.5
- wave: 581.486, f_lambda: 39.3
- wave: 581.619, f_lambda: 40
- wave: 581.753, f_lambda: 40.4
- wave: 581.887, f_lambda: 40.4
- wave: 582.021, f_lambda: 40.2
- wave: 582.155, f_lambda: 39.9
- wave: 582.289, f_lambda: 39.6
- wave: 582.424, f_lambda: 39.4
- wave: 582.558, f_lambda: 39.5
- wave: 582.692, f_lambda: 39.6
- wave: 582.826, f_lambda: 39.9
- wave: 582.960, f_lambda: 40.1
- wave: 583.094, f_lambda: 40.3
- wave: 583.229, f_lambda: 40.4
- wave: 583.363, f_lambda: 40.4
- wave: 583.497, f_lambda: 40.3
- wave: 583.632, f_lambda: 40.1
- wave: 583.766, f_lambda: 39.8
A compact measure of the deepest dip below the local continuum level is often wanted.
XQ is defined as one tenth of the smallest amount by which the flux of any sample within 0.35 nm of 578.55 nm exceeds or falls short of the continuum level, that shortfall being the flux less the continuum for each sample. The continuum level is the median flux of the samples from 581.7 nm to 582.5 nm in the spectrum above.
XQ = -0.315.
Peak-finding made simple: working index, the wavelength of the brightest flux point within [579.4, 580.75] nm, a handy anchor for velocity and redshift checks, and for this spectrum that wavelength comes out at 580.148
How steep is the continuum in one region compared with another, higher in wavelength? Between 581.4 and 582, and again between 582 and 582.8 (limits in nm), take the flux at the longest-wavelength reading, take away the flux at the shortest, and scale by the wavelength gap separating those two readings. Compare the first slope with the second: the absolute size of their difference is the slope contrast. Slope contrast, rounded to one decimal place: 3.6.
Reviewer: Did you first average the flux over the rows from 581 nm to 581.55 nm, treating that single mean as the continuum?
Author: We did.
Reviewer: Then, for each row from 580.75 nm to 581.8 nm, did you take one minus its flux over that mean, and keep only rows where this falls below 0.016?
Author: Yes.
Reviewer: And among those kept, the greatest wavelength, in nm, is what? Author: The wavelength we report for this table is 581.753 nm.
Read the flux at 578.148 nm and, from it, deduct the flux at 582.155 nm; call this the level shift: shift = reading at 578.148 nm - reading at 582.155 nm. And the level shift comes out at -3.4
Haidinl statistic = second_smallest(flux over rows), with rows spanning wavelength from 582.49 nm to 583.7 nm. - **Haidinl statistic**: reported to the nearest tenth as 39.6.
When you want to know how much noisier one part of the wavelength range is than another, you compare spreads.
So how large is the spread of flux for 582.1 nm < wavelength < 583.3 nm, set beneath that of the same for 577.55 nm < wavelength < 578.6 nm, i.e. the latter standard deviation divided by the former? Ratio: 1.3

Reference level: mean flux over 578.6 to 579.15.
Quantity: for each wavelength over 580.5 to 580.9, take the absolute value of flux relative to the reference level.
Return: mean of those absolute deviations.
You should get 0.49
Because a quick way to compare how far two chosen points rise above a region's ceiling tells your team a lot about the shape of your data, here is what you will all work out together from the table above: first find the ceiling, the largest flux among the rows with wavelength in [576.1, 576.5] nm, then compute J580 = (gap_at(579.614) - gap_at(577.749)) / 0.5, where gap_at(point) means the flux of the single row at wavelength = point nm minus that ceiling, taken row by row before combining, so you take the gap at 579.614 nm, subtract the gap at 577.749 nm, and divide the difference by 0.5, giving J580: 2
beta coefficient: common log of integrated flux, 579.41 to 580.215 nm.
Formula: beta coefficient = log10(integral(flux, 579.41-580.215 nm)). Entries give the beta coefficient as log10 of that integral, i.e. 1.49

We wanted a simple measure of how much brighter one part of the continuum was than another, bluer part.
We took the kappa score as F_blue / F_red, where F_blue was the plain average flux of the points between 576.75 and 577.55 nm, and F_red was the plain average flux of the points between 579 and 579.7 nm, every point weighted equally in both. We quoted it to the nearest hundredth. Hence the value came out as 1.00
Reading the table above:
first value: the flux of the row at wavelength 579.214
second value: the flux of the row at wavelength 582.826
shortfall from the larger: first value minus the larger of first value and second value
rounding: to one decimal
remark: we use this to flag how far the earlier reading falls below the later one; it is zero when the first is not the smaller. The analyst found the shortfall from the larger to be -2.7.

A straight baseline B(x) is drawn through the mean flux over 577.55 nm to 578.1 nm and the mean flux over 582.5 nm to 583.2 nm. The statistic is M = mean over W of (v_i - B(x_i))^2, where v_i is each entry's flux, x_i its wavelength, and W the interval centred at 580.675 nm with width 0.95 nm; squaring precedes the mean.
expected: 1.0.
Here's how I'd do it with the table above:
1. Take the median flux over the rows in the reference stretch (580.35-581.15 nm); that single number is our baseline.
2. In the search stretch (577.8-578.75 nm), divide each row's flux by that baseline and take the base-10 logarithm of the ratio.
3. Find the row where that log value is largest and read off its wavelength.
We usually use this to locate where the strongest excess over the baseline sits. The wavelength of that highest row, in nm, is 578.681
